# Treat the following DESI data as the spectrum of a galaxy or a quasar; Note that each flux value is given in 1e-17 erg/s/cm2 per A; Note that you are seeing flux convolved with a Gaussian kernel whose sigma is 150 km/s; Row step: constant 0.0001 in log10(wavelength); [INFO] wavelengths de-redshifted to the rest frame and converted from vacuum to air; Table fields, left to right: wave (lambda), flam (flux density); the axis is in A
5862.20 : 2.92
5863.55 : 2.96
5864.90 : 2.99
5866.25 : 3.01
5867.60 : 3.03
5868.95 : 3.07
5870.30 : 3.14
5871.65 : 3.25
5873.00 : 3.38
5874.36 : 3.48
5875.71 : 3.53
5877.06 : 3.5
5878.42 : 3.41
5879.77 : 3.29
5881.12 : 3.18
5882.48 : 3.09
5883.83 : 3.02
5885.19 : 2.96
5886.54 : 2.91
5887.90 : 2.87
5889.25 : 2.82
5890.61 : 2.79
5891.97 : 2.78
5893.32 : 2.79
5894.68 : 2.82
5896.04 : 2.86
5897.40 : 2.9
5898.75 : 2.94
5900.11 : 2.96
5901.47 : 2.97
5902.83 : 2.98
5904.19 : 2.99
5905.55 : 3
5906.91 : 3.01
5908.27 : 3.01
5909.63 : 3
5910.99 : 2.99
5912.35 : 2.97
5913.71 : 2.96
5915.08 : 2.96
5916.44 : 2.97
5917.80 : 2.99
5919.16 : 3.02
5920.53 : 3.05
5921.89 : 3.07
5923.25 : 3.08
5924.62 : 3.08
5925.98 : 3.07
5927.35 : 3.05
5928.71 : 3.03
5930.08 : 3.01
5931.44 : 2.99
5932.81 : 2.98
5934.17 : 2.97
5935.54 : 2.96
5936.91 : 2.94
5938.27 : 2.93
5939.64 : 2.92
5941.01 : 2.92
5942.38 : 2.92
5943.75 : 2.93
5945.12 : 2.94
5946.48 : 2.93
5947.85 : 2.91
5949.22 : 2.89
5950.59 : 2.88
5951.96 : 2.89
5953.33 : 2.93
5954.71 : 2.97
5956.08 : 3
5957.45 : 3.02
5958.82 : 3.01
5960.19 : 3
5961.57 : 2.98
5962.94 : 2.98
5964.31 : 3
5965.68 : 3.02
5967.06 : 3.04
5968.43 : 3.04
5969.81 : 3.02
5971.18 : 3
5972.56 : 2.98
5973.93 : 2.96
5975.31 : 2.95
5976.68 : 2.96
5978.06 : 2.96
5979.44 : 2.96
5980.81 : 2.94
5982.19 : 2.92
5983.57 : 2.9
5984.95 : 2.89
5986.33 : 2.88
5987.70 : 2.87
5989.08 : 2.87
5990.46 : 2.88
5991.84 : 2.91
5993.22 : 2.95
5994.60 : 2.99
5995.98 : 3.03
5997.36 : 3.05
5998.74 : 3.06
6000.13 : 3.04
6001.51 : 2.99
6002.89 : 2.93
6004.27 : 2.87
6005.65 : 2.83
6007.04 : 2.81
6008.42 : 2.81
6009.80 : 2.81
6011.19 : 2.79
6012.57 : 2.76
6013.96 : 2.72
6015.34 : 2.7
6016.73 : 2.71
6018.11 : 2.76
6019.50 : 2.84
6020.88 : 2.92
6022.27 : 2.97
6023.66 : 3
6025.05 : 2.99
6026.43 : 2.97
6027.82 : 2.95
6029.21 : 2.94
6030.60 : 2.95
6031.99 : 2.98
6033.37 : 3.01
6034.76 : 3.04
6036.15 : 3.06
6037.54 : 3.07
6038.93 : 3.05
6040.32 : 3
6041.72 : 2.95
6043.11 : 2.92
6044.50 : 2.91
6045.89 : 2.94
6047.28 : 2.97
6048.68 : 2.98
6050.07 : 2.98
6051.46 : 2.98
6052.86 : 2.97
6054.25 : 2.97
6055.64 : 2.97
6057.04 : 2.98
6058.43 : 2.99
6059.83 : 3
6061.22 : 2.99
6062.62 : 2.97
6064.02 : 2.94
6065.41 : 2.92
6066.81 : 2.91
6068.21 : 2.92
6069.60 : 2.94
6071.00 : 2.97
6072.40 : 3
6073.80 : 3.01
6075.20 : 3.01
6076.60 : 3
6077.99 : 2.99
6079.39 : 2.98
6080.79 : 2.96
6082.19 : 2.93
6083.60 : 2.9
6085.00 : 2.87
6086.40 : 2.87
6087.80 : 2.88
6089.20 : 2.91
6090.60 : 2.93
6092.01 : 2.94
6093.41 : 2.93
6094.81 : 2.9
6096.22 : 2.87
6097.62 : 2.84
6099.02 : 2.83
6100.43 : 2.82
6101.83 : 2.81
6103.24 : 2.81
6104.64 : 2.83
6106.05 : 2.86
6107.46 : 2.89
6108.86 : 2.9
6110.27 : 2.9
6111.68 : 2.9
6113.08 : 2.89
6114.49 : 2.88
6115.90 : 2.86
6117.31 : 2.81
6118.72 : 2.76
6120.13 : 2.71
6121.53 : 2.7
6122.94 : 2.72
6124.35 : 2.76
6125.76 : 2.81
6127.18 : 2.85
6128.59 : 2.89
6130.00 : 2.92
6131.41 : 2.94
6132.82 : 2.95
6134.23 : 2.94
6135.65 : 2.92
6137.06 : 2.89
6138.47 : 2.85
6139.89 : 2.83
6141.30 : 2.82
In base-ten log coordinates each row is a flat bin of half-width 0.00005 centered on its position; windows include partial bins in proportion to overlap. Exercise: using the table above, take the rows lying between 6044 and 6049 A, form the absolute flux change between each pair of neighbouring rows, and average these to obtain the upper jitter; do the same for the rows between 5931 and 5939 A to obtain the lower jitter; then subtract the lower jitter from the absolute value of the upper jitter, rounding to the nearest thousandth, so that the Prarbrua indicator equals 0.011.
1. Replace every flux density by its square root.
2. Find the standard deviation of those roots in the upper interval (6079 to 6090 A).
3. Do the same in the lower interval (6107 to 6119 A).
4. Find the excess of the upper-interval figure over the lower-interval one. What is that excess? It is -0.002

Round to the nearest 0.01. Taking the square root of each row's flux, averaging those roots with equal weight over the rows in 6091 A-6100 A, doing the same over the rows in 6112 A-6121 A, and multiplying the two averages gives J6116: 2.85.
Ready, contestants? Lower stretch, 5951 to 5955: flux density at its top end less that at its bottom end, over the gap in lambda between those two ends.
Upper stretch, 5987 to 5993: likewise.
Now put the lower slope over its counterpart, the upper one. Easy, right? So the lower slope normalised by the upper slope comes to 3.0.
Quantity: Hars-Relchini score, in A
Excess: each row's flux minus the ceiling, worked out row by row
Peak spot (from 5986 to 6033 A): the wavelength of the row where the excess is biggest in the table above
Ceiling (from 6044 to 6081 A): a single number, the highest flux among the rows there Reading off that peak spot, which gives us 5998.74 A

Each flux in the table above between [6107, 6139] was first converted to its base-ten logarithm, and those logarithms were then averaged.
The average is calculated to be 0.455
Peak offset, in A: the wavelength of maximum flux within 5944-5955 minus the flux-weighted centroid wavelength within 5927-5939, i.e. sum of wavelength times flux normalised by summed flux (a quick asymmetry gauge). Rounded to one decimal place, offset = 21.9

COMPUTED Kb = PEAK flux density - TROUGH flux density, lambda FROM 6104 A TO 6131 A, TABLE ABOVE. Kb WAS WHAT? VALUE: 0.22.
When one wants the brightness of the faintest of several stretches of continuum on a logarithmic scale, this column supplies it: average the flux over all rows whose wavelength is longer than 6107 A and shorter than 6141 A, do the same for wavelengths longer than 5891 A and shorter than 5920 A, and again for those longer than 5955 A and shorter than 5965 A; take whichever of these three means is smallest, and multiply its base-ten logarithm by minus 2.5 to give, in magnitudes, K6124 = -1.14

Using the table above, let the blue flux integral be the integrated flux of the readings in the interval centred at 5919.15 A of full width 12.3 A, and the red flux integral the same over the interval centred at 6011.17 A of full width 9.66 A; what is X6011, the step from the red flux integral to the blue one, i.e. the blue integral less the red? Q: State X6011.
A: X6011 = 10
